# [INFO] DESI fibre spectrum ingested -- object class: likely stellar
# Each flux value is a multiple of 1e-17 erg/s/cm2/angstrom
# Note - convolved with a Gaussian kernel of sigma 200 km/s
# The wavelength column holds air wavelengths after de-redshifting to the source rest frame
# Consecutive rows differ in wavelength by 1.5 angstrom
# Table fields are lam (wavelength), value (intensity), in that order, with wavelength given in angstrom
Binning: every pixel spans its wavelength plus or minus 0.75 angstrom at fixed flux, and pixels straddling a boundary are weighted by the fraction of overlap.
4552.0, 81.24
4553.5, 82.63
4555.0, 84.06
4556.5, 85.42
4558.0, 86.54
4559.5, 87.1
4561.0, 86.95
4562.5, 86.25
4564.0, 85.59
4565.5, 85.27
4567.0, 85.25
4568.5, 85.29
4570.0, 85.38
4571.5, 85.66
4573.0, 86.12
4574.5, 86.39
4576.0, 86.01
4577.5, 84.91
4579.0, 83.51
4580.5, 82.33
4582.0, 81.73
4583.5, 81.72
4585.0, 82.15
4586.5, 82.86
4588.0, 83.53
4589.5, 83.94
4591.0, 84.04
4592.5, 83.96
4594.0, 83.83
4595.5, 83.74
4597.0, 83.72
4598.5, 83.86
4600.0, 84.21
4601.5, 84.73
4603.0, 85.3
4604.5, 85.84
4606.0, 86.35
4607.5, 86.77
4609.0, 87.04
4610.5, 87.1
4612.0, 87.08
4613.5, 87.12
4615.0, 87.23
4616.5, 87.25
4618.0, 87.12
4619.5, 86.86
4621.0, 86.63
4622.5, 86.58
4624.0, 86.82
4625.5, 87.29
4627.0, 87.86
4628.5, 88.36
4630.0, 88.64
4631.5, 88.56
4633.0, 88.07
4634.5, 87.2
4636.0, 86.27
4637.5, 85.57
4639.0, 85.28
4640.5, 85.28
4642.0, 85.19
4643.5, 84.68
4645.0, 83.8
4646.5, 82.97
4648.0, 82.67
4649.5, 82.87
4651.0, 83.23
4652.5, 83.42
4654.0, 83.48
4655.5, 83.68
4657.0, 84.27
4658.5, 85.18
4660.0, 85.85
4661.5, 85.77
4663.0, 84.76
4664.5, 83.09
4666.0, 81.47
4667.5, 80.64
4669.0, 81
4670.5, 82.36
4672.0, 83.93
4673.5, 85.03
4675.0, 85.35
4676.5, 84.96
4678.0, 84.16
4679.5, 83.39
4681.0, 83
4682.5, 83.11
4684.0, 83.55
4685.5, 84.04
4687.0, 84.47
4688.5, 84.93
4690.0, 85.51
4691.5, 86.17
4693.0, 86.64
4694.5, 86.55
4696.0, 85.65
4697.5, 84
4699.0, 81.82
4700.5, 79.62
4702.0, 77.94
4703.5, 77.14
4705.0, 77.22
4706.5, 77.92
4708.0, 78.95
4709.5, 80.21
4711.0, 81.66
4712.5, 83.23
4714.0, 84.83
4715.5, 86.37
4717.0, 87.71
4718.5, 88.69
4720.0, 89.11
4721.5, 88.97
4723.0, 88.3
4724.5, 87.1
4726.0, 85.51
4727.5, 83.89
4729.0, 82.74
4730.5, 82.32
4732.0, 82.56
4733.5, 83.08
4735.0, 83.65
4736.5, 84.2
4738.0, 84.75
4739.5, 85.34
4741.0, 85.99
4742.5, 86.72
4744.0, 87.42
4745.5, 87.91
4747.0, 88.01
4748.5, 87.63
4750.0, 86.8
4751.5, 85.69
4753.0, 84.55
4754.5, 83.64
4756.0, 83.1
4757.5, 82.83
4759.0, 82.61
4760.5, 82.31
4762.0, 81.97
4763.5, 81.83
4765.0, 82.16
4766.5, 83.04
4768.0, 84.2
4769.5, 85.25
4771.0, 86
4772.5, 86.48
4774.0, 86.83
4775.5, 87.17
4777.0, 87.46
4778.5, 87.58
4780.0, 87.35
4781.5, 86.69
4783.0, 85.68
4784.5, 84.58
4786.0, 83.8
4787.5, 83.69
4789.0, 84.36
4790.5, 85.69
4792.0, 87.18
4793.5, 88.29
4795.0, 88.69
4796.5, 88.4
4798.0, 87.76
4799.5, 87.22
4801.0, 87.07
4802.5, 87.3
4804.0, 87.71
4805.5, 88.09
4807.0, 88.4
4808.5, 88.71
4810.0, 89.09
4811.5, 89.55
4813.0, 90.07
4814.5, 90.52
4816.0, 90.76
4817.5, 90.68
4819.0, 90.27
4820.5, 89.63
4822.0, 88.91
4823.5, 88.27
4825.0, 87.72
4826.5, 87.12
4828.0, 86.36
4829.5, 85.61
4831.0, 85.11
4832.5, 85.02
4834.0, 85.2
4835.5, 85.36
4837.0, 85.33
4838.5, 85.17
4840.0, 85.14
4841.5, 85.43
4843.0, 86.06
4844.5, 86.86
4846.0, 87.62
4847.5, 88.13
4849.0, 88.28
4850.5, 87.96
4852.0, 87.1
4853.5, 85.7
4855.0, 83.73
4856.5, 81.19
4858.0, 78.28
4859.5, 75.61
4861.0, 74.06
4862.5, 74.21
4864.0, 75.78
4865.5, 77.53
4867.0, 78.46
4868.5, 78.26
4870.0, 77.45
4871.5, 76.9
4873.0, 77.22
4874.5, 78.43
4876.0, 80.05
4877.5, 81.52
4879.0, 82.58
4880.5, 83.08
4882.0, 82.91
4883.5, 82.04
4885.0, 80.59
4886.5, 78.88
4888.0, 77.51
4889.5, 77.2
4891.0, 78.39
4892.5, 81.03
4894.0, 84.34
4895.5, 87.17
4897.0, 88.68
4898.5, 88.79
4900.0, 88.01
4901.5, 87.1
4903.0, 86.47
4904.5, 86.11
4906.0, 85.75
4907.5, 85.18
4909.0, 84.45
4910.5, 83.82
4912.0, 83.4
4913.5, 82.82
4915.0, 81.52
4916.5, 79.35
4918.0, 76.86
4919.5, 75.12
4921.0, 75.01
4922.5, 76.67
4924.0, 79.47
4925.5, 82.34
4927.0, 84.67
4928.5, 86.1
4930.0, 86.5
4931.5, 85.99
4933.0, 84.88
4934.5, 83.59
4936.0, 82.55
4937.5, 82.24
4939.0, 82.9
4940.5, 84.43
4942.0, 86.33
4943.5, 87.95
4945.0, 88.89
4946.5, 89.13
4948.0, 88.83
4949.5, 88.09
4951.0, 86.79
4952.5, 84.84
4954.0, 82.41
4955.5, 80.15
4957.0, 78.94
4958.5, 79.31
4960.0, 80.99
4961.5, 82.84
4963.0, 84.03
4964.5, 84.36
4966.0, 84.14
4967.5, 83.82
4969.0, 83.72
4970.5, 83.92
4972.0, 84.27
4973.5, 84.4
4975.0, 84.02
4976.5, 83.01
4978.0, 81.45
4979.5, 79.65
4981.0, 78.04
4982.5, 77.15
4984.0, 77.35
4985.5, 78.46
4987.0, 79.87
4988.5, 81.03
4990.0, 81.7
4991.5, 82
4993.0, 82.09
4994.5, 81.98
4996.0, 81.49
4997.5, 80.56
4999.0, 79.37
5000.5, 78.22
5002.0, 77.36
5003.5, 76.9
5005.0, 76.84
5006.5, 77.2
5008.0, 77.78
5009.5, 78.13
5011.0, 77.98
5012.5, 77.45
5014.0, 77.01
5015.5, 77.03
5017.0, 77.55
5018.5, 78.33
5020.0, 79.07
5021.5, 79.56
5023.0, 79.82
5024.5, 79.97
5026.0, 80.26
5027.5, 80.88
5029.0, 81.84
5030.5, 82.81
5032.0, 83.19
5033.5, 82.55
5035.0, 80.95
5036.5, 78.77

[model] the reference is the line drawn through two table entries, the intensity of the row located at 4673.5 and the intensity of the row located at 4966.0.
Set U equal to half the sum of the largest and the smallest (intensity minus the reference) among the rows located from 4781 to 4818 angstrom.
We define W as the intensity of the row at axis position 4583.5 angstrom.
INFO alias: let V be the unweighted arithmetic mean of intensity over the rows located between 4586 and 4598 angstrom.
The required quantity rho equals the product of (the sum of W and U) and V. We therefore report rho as 7057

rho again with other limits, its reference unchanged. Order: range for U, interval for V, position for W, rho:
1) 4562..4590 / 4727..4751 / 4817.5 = 7617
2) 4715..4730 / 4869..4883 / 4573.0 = 6975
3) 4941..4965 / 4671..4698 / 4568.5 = 7211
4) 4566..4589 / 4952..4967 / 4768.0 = 6818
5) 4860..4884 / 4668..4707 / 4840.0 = 6585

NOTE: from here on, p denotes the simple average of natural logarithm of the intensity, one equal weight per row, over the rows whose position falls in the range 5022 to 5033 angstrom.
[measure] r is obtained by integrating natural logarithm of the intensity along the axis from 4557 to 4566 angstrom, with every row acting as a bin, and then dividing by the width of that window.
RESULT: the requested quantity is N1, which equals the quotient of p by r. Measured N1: 0.99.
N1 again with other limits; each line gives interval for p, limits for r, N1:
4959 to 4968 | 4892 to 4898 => 0.99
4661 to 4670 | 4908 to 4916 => 1.00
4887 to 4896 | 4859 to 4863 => 1.02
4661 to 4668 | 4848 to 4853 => 0.99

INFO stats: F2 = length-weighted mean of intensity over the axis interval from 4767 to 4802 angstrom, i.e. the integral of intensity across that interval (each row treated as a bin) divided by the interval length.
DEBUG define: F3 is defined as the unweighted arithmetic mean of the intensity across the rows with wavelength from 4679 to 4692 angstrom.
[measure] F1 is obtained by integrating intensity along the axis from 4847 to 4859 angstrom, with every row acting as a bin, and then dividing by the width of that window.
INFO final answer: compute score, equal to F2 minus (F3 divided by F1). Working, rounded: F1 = 84.8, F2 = 86.4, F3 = 84.2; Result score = 85.4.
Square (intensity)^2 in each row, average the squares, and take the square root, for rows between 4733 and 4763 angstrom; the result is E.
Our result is 7221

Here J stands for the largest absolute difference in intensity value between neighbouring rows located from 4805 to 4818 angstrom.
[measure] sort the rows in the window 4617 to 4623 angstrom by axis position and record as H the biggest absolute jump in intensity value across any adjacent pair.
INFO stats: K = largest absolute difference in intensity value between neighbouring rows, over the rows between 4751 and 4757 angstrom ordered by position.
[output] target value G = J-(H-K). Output 1.4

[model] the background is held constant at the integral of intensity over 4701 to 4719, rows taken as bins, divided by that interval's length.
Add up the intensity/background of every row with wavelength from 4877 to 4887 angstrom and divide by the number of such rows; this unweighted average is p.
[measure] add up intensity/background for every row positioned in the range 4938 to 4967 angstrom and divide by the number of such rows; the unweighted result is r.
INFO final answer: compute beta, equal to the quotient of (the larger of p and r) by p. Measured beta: 1.03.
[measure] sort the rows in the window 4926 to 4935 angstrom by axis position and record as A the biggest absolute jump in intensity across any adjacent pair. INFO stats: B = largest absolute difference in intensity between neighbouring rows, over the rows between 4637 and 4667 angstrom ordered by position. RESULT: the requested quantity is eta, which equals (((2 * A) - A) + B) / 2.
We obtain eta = 1.55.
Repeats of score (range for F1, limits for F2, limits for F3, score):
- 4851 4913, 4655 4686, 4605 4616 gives 82.7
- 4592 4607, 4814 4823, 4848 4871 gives 89.1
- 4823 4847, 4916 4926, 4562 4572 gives 76.7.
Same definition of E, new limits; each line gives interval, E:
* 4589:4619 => 7319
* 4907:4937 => 6764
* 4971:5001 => 6544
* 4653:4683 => 7016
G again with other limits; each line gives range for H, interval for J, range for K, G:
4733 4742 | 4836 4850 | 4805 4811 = 0.5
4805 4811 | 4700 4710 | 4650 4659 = 2.2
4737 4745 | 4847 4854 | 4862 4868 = 2.4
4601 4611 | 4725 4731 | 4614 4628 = 1.6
